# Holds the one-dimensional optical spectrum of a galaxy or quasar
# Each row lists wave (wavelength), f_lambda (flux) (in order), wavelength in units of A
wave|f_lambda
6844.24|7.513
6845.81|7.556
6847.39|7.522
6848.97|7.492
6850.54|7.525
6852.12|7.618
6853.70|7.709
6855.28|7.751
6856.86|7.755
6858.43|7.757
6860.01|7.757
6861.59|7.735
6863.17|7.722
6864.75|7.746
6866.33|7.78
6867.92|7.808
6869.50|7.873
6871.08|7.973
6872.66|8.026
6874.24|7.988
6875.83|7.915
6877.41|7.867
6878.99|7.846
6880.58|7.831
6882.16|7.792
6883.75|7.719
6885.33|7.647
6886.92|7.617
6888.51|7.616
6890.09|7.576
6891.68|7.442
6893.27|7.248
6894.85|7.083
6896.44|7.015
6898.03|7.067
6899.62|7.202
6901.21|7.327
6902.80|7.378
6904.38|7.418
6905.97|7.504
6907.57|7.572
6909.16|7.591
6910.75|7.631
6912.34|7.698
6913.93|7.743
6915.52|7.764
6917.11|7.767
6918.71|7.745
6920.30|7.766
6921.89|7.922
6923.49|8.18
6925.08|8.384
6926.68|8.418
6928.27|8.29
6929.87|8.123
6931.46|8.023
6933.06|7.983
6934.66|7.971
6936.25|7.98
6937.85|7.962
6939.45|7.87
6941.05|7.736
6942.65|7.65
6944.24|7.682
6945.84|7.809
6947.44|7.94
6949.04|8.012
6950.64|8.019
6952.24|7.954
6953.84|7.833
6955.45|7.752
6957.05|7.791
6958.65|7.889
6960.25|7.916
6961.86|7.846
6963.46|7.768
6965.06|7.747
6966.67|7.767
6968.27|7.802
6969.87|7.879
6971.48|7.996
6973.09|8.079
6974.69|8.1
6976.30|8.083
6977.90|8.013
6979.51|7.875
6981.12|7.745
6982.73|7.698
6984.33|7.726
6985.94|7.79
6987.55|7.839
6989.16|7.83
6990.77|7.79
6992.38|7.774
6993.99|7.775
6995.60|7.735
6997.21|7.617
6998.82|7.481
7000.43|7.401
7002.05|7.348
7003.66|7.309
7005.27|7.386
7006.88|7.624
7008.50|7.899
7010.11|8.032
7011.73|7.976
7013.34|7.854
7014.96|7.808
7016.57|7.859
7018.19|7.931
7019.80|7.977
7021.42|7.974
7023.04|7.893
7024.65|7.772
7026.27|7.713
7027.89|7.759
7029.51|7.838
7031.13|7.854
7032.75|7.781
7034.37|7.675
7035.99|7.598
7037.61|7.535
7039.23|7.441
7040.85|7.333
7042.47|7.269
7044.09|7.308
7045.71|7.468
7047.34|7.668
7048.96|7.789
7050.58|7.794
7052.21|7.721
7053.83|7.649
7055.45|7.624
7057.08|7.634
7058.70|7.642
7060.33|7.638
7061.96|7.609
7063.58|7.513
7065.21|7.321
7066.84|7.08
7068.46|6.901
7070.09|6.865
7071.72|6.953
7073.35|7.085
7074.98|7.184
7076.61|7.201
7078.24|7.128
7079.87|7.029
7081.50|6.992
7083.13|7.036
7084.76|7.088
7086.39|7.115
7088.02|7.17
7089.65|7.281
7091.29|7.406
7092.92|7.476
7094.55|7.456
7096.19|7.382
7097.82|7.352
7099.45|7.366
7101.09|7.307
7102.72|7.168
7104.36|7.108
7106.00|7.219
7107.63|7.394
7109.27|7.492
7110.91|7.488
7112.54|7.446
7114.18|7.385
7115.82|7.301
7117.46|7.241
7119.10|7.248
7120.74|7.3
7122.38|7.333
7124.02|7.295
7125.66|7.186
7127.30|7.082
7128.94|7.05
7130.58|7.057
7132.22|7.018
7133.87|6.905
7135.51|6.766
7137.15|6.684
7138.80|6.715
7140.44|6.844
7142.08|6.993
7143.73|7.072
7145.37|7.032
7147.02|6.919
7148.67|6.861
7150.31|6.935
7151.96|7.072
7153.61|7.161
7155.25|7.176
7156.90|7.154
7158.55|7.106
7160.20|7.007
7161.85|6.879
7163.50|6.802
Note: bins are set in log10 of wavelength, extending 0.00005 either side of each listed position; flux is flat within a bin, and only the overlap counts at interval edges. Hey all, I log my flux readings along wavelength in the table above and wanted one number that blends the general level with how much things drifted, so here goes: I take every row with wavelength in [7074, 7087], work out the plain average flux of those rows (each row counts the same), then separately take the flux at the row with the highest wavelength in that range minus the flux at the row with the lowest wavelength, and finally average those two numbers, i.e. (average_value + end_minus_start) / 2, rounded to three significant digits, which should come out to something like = 3.51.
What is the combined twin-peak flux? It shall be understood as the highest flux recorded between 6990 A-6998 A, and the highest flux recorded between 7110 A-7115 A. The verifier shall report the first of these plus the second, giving 15.3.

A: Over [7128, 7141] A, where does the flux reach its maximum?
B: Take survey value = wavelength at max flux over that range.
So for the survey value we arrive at 7130.58 A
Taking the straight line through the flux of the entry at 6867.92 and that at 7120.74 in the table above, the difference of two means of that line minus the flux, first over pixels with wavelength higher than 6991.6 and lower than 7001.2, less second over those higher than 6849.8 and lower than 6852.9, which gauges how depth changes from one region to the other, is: -0.35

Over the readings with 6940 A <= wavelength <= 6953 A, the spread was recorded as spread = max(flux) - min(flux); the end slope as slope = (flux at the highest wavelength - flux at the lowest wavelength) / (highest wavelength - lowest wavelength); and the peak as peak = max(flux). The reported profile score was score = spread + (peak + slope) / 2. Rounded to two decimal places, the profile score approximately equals 4.39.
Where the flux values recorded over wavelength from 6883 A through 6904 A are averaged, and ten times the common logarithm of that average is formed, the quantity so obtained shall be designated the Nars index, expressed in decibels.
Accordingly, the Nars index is 8.68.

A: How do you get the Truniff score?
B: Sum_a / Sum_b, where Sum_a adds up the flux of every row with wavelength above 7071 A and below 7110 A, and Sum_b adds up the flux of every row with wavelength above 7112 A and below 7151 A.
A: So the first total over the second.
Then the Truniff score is 1.02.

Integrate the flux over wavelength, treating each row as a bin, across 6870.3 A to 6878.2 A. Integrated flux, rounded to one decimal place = 62.9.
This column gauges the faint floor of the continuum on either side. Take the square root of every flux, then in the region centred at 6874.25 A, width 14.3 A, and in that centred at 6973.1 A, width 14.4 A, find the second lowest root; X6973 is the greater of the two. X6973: 2.80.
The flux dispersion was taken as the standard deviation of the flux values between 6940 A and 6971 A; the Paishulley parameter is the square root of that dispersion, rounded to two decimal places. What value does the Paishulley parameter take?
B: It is 0.32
